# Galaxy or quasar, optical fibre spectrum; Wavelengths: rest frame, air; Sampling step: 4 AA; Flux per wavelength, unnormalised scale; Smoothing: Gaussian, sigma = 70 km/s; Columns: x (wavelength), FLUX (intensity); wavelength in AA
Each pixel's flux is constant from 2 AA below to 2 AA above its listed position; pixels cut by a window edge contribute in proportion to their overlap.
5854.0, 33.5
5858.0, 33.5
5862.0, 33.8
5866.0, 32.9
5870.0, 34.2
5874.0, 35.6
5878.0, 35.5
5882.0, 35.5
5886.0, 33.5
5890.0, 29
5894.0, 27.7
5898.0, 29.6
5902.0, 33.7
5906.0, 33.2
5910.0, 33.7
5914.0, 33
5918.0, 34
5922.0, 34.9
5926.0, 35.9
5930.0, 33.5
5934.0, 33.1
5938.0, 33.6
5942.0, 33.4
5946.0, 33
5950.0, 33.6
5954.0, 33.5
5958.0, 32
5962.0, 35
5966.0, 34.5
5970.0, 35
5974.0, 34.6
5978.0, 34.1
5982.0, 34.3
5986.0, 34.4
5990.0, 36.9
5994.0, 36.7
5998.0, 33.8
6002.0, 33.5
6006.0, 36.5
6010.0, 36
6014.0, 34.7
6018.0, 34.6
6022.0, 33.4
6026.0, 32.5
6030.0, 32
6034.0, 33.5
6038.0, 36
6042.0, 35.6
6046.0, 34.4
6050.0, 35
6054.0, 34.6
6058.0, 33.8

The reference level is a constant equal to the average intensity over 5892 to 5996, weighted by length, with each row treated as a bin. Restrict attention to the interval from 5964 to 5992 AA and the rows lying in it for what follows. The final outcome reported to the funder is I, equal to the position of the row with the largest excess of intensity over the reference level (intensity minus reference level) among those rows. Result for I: 5990.0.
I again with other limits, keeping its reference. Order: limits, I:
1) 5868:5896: 5874.0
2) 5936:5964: 5962.0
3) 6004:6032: 6006.0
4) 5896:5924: 5922.0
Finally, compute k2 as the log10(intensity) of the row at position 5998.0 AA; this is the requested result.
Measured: 1.53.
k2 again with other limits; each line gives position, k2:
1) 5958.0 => 1.51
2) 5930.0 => 1.53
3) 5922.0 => 1.54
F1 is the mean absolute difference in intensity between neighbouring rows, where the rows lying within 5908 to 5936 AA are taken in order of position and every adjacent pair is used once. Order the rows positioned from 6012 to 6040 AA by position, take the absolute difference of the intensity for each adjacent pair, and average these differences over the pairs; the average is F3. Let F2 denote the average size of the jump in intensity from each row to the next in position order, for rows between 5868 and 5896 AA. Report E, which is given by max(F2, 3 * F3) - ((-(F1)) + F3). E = 3.3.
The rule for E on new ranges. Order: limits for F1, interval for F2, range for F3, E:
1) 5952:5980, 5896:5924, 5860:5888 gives 3.0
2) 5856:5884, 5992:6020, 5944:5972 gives 2.7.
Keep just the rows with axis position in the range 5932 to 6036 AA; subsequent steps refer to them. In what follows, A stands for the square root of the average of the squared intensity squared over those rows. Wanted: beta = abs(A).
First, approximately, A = 1172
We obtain 1172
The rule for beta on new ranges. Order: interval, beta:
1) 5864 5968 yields 1123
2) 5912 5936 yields 1164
